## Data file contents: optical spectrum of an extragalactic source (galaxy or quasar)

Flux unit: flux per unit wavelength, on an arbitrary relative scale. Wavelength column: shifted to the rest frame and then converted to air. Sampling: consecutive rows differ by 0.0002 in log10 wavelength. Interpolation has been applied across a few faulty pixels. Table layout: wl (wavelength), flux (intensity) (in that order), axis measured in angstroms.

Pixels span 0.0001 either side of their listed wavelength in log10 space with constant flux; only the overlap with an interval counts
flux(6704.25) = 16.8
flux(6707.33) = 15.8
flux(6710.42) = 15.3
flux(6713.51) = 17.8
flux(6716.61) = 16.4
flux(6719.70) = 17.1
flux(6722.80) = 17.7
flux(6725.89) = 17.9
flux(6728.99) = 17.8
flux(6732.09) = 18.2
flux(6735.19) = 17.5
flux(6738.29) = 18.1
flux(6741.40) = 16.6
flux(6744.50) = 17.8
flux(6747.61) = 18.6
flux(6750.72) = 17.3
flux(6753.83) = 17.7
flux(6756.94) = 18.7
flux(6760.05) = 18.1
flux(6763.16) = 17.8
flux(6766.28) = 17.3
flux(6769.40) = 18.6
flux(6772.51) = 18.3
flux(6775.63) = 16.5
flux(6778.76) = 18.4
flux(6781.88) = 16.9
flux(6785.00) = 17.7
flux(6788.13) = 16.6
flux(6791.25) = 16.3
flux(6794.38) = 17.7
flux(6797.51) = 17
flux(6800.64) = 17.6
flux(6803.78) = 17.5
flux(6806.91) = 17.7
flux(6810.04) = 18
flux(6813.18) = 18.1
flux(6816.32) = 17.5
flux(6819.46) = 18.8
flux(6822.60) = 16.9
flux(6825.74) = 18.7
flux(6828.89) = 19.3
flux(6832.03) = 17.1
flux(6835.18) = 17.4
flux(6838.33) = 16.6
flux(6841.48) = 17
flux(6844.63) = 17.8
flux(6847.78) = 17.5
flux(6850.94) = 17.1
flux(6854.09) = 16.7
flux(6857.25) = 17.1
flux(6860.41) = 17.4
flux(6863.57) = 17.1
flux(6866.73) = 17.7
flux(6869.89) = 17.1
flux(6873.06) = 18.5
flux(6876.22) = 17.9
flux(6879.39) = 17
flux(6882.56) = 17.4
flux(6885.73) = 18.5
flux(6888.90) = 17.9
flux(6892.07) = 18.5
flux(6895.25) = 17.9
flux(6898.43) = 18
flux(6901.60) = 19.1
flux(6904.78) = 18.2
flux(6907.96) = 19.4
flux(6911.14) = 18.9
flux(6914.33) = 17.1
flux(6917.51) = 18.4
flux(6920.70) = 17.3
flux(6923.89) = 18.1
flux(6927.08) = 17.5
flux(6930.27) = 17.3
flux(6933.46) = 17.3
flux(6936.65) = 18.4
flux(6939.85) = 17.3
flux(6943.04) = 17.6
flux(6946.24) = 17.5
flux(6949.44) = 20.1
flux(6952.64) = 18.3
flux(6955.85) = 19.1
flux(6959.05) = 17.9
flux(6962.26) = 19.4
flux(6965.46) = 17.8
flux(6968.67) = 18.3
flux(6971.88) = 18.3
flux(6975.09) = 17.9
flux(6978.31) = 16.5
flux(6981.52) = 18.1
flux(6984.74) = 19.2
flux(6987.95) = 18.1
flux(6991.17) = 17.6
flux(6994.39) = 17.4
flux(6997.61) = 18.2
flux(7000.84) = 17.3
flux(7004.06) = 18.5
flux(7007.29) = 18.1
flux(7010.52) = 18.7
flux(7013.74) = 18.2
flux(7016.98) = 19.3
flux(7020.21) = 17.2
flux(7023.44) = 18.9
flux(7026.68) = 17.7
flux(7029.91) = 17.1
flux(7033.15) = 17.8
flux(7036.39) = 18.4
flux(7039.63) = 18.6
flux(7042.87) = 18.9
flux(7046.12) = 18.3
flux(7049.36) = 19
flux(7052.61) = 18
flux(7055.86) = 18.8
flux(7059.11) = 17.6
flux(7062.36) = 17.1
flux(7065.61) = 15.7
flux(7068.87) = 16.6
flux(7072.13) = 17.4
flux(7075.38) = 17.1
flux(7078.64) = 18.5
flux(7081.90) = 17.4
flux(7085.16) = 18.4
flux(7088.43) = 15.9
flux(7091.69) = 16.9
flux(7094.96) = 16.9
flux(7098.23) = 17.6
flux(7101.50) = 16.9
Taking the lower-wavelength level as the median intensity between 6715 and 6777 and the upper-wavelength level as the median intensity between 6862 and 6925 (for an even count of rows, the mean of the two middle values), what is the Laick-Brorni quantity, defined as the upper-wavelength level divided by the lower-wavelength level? 1.01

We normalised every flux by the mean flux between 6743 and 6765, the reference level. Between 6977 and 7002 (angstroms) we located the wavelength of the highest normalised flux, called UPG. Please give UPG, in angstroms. 6984.74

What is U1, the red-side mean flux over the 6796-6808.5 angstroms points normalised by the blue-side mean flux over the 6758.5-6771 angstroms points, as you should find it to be 0.97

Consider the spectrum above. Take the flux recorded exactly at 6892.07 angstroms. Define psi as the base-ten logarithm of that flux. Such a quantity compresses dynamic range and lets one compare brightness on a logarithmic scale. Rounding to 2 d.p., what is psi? 1.27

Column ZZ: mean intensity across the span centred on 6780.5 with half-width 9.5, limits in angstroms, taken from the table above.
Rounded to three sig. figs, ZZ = 17.4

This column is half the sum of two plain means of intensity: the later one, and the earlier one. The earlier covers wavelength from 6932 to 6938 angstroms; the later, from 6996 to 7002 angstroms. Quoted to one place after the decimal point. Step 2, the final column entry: 17.8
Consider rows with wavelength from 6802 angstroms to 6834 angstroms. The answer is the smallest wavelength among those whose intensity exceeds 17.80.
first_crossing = 6810.04 angstroms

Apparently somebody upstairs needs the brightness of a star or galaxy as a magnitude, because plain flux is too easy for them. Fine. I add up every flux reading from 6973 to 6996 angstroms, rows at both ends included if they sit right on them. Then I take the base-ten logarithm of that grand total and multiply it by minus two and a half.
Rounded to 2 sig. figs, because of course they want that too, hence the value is -5.2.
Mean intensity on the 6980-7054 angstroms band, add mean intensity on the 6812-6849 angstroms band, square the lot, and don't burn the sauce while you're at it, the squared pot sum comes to 1291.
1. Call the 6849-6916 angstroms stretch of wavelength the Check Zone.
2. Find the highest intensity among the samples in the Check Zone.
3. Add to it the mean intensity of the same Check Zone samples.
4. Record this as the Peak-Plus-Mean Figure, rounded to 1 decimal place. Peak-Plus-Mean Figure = 37.2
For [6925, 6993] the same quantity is 38.2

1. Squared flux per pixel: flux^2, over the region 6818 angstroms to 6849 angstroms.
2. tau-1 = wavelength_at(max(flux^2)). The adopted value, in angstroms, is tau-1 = 6828.89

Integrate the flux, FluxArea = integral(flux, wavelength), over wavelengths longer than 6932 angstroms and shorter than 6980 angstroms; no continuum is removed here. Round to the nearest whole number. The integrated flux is 870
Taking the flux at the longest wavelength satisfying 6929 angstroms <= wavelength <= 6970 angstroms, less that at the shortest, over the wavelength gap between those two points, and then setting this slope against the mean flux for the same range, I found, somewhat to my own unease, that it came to 0.0014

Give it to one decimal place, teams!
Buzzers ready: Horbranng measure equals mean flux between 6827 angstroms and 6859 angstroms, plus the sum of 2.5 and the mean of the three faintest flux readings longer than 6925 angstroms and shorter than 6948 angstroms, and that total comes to 37.2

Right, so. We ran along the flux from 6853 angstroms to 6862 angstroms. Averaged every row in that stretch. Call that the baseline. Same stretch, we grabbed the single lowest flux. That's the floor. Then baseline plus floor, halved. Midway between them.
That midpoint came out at 16.9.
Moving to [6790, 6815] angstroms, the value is 16.9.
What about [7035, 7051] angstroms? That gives 18.5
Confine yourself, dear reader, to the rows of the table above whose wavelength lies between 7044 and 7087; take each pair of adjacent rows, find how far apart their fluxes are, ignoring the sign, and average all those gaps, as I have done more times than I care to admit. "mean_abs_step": 0.925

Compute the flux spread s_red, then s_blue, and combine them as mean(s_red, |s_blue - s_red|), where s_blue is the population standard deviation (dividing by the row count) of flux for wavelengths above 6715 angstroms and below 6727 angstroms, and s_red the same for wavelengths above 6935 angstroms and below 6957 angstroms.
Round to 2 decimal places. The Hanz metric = 0.63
